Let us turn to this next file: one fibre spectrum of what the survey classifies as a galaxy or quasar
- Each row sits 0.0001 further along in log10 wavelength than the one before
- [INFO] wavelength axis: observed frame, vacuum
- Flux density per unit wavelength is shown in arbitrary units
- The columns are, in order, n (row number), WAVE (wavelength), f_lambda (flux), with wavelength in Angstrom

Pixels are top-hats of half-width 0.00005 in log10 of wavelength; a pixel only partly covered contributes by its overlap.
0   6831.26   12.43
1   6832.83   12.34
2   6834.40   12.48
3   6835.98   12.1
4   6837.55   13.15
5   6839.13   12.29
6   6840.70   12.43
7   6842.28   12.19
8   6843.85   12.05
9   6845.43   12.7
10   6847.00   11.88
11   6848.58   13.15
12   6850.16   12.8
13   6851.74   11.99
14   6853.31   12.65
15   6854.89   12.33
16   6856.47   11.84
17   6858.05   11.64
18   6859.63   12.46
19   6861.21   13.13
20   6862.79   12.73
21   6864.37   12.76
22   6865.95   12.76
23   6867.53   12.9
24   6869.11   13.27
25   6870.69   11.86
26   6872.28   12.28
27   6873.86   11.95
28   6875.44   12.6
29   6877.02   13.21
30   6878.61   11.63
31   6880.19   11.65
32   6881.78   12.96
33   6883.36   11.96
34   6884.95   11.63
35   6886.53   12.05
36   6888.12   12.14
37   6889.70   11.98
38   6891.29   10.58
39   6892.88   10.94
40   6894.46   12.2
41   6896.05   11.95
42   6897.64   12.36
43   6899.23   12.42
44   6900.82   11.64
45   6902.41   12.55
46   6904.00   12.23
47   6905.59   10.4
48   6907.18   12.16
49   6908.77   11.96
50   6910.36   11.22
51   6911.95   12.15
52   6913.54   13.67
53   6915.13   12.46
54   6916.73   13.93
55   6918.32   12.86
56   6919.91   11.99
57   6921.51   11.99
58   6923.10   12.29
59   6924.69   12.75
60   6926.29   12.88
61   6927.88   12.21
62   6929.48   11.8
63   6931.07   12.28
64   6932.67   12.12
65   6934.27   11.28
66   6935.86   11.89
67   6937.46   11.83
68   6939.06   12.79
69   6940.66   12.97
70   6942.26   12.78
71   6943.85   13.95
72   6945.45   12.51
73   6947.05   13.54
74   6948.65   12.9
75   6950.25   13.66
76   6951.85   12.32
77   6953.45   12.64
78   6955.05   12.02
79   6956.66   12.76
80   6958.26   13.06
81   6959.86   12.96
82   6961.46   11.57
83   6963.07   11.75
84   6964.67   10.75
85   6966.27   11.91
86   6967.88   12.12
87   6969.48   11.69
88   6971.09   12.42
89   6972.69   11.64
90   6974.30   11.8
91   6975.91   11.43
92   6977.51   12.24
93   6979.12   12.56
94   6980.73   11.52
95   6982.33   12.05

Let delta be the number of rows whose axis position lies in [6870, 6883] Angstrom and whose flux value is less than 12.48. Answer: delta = 5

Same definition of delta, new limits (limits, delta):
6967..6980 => 7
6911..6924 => 5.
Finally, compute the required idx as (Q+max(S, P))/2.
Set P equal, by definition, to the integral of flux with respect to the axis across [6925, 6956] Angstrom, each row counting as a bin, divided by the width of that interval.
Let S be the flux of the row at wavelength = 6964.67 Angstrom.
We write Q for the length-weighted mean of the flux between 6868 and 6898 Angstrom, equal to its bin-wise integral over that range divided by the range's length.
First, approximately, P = 12.5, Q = 12.1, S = 10.75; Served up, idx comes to 12.3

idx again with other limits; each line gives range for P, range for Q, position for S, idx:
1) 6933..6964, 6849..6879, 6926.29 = 12.7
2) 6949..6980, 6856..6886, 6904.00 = 12.3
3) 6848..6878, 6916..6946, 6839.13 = 12.5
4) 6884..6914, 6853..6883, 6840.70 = 12.4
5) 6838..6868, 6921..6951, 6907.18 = 12.5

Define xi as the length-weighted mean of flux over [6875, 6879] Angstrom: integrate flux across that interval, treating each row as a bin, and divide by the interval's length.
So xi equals 12.5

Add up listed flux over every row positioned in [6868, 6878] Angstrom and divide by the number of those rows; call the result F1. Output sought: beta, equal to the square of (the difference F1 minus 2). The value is 111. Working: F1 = 12.53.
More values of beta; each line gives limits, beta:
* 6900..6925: 105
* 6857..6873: 112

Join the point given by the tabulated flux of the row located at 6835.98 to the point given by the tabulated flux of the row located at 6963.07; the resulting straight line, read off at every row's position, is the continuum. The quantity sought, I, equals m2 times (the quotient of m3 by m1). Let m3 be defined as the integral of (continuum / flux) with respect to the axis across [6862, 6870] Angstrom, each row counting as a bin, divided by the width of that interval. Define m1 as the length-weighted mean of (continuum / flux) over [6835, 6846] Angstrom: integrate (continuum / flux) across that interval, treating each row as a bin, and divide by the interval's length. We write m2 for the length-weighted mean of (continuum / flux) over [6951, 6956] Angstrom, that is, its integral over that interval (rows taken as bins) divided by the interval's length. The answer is 0.91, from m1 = 0.97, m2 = 0.953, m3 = 0.935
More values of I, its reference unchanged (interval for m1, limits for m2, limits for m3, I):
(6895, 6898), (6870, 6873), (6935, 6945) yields 0.94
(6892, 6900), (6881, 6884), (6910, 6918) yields 0.90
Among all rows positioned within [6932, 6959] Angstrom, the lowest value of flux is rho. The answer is 11.28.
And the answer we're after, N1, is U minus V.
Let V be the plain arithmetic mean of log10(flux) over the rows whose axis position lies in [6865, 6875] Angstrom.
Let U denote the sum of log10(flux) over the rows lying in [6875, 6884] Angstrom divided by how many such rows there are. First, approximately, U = 1.09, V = 1.10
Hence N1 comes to -0.01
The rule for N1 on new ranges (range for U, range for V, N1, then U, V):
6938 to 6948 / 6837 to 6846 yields 0.02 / 1.12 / 1.10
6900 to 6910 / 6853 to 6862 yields -0.02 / 1.07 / 1.09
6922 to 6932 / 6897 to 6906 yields 0.02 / 1.09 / 1.08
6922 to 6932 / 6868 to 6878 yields -0.01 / 1.09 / 1.10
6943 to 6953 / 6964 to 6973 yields 0.05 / 1.12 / 1.07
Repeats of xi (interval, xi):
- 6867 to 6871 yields 12.8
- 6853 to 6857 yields 12.2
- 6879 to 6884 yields 12.2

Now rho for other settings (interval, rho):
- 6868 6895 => 10.58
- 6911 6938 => 11.28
